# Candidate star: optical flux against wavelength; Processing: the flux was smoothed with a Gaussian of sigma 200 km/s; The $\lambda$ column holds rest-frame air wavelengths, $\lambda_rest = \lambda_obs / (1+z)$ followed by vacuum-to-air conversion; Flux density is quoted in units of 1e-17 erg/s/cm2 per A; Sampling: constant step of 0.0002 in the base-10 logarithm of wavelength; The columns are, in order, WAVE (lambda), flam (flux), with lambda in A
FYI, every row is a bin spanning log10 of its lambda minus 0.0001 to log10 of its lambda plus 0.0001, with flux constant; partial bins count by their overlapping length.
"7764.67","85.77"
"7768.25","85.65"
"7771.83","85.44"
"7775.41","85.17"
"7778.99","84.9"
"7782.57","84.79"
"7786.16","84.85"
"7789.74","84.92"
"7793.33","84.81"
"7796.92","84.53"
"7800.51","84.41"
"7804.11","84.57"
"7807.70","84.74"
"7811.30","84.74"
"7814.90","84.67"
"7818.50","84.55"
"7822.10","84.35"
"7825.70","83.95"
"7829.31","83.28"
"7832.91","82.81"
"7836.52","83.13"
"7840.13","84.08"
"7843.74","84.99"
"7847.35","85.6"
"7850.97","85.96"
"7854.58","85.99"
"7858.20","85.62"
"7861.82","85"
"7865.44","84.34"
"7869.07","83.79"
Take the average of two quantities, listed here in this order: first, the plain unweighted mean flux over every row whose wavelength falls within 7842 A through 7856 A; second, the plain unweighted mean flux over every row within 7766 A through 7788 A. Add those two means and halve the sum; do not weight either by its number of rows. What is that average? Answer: 85.4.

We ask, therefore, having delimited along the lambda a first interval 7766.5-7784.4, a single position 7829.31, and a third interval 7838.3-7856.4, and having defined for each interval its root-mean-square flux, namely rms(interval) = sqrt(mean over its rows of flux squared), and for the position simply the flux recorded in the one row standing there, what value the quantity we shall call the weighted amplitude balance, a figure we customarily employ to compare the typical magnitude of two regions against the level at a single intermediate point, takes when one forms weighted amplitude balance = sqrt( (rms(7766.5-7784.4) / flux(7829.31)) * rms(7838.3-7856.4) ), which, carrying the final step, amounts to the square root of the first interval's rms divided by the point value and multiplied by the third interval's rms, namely 9.34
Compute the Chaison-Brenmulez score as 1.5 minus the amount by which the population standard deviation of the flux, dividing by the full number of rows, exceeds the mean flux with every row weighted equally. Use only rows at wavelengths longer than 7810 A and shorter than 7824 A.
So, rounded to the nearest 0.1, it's 85.9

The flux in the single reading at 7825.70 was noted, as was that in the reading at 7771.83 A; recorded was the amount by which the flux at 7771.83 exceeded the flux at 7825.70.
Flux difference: 1.5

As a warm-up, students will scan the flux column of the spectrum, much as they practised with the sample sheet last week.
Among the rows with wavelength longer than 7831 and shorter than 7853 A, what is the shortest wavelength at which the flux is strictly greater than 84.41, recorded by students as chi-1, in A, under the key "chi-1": 7843.74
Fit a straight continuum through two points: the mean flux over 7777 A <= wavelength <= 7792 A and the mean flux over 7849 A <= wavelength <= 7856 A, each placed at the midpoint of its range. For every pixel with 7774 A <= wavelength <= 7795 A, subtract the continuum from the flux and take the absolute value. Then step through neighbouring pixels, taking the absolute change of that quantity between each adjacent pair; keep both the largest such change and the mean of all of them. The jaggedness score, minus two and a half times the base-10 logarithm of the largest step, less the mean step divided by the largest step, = 0.9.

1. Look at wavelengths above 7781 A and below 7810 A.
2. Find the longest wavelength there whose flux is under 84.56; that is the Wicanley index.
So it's 7800.51 A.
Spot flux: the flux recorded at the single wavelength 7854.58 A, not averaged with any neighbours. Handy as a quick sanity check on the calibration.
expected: 85.99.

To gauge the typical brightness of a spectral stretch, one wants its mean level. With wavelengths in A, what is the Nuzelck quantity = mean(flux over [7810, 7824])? 84.6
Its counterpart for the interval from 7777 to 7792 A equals 84.9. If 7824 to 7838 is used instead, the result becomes 83.3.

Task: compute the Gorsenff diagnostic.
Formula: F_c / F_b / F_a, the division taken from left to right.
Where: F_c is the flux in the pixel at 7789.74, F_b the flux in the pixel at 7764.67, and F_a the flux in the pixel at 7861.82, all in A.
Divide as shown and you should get 0.0116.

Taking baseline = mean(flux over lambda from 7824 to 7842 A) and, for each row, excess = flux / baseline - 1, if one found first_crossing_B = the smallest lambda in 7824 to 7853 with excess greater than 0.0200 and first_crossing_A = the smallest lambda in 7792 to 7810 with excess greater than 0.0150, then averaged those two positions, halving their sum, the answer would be 7820.3 A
